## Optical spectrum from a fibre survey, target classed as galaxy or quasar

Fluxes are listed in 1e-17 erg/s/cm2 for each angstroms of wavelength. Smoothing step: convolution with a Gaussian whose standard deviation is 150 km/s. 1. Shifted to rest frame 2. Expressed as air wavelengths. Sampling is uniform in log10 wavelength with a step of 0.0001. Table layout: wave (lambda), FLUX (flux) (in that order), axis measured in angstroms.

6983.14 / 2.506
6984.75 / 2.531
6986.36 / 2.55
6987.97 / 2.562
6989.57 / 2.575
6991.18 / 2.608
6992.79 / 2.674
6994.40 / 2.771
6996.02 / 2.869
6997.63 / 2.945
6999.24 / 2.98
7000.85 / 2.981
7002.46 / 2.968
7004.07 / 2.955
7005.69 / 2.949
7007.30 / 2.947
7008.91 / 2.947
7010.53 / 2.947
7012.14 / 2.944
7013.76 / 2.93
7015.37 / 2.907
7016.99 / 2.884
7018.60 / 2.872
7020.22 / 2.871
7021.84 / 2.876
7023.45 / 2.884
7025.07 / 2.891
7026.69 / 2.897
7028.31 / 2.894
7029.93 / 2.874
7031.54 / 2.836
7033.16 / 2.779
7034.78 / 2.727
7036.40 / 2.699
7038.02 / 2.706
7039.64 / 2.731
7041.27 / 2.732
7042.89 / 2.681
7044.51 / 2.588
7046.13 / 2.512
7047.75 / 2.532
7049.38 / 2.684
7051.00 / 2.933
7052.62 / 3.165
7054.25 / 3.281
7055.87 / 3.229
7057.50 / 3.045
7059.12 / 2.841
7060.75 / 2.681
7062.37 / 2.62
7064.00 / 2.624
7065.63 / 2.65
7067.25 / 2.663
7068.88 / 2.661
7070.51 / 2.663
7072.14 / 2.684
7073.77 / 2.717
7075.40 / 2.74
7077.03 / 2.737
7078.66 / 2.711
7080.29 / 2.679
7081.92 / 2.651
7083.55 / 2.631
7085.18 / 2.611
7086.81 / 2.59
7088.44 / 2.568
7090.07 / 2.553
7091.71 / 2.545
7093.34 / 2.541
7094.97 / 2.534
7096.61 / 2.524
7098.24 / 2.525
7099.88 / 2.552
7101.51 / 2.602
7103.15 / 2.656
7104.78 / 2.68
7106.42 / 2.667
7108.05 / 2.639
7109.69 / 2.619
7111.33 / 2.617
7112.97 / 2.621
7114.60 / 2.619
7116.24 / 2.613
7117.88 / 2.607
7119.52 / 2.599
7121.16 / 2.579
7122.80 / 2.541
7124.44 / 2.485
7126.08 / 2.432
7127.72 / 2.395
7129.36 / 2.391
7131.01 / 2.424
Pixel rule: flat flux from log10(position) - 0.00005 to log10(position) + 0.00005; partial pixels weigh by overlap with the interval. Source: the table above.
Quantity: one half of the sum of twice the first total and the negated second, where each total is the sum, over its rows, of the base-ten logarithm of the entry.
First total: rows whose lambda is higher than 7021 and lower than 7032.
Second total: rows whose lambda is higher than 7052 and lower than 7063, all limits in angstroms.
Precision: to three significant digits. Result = 1.56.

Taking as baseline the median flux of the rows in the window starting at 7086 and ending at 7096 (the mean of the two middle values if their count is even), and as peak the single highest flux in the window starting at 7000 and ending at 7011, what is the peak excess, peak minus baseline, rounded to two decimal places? 0.43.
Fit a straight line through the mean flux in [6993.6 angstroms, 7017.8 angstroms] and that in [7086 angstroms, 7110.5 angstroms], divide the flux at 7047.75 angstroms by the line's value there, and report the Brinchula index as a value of 0.91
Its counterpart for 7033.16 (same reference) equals 0.98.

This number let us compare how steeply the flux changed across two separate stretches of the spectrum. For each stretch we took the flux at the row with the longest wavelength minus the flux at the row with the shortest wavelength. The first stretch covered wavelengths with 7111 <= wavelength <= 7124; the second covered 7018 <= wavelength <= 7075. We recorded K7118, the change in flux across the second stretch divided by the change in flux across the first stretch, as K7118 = 2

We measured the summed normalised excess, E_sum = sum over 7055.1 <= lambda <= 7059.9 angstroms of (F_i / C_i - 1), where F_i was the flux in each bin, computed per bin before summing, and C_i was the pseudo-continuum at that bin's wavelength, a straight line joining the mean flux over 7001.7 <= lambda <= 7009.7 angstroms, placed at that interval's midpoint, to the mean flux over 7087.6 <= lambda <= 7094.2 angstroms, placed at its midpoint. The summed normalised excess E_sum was 0.36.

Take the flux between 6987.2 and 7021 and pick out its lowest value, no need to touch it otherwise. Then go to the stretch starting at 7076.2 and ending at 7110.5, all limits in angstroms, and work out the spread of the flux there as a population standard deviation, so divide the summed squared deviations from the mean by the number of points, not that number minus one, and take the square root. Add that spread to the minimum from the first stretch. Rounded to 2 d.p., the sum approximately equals 2.62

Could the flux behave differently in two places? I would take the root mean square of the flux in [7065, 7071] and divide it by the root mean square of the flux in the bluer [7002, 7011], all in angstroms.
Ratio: 0.90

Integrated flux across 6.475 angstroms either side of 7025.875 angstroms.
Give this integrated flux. 37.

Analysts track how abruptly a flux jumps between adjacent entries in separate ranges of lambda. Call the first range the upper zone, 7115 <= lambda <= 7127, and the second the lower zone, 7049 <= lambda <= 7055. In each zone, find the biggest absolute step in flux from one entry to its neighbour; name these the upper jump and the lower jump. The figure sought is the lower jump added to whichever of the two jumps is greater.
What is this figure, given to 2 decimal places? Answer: 0.50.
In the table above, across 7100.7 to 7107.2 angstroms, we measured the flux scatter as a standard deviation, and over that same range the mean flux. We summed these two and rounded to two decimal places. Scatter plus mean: 2.68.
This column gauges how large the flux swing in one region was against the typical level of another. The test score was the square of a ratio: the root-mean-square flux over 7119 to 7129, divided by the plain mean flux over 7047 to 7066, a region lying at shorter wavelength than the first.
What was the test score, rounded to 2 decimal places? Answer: 0.77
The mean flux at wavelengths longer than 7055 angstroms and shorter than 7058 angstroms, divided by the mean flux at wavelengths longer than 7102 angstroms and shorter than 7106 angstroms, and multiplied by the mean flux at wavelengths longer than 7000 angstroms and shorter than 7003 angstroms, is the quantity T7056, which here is 3.5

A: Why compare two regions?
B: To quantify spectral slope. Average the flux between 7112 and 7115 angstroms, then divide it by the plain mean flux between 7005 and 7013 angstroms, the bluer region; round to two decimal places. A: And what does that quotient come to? 0.89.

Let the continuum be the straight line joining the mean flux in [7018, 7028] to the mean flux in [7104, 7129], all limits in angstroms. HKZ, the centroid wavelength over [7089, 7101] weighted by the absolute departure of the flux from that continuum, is 7094.8 angstroms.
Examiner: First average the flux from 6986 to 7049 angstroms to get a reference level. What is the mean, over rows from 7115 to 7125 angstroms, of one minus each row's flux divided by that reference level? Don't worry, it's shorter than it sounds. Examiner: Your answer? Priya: 0.08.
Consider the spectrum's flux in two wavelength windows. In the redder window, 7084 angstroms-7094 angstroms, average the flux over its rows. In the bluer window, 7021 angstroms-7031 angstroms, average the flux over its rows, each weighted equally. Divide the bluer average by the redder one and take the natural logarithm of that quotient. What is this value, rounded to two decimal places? 0.12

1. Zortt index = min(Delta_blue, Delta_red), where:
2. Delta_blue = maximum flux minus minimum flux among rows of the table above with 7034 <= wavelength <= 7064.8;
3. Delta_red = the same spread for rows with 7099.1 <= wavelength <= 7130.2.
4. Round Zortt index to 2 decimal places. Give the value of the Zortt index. 0.29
